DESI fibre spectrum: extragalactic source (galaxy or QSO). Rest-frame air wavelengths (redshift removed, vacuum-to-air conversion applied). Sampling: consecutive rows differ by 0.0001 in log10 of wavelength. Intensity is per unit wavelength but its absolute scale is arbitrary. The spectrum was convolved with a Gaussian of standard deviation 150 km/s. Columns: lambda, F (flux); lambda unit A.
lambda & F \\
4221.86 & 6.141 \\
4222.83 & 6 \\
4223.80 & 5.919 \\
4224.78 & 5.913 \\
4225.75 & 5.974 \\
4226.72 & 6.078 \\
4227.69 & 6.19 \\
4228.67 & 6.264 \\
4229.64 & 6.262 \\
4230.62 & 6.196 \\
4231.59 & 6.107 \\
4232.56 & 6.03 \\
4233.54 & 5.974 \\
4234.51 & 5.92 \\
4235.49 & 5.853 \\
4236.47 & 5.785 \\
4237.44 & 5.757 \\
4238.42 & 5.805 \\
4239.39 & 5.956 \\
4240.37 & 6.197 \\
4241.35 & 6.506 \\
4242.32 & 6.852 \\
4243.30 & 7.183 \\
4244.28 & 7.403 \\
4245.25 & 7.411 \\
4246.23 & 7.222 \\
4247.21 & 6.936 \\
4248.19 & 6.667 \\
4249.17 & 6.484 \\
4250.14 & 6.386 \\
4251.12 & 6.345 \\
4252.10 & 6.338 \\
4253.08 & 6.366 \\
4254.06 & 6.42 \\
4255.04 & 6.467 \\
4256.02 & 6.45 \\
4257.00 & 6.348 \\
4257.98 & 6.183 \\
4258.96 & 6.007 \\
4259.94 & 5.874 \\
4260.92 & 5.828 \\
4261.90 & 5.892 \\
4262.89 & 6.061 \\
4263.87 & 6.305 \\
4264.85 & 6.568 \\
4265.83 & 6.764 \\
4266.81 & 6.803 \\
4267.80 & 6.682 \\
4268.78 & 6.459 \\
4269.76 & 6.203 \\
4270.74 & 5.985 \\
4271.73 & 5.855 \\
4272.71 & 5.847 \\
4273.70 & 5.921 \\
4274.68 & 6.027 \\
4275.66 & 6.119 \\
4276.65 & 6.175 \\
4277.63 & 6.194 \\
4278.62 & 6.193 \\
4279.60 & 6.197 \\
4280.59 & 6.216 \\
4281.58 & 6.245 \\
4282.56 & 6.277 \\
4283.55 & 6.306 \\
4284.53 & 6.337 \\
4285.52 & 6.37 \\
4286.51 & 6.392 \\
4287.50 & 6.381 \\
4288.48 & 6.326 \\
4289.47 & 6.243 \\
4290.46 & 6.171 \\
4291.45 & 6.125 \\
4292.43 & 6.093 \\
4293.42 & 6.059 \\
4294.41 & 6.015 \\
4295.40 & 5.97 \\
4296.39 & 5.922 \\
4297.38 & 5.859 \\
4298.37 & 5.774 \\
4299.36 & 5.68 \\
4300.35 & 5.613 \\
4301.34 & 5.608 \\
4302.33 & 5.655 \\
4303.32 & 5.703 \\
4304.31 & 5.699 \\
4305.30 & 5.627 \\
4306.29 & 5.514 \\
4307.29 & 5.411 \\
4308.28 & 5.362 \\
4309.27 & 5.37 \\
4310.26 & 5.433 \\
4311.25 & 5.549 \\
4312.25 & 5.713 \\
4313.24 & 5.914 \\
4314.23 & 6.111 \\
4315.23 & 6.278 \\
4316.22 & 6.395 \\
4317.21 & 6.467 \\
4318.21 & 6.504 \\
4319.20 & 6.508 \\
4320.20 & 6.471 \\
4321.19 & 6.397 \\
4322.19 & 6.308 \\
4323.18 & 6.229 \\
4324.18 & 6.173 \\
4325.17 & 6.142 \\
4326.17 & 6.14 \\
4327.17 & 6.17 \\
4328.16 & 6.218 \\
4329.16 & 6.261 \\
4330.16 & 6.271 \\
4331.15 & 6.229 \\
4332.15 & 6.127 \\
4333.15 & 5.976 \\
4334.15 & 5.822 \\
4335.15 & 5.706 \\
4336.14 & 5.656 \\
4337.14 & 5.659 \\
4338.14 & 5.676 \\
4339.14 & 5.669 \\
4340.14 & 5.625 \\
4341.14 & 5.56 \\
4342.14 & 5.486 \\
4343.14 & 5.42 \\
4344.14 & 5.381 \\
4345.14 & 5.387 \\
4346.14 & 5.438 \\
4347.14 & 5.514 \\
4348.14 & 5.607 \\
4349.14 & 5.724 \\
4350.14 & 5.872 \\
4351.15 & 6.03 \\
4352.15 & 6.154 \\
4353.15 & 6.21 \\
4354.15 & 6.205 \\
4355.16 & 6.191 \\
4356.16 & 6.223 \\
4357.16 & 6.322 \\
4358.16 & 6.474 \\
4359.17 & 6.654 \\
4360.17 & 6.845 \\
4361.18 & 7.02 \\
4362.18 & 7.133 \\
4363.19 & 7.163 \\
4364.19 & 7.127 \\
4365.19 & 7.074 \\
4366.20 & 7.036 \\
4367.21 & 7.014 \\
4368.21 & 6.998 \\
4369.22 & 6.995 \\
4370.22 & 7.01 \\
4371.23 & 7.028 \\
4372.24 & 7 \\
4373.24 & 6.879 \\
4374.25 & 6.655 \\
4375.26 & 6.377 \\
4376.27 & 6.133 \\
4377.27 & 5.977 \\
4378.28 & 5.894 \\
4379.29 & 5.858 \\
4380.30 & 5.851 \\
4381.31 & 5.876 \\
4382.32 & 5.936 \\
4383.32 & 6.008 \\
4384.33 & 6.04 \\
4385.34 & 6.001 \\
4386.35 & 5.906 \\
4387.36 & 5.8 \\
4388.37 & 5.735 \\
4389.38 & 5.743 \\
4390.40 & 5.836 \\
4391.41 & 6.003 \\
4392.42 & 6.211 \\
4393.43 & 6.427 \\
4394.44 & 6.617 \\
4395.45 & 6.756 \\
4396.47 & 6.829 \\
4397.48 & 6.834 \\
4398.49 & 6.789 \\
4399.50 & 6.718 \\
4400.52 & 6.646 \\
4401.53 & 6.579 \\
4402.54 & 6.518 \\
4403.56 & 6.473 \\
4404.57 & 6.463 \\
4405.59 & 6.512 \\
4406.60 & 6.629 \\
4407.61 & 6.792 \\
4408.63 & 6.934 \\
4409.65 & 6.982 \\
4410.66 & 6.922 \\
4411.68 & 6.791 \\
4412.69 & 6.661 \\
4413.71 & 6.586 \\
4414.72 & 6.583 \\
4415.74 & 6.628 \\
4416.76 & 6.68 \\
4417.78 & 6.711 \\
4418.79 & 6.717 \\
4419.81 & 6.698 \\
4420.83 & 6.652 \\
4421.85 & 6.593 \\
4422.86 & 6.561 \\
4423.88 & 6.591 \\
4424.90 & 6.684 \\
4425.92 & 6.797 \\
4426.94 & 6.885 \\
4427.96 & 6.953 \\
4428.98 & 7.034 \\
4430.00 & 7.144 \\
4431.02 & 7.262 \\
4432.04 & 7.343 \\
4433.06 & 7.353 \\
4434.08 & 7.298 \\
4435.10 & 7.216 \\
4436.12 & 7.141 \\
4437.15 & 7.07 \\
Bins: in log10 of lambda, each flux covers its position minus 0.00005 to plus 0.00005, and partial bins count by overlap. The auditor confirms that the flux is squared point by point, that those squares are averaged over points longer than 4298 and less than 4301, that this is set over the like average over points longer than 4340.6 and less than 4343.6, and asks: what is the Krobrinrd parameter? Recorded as 1.07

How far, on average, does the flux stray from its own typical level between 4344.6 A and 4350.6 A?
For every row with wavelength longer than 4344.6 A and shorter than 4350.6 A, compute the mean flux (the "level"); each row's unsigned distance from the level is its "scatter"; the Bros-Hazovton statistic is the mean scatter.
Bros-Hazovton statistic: 0.14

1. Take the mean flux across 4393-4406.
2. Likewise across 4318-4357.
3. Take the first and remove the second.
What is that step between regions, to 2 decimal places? 0.67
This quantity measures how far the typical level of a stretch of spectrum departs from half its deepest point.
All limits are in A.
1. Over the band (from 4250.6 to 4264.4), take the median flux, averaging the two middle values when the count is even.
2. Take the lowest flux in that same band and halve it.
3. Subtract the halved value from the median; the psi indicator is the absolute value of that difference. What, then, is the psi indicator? 3.41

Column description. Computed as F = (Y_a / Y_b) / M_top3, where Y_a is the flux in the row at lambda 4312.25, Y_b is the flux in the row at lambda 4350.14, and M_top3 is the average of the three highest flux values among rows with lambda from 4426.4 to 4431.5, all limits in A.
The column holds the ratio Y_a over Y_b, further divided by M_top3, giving 0.136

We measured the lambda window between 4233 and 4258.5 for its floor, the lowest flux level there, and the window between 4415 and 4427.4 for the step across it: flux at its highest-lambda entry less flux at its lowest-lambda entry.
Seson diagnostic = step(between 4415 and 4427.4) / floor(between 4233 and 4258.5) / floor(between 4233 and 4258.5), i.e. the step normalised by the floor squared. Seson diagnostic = 0.008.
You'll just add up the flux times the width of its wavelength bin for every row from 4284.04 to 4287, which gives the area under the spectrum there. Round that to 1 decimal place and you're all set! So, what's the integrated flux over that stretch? 18.8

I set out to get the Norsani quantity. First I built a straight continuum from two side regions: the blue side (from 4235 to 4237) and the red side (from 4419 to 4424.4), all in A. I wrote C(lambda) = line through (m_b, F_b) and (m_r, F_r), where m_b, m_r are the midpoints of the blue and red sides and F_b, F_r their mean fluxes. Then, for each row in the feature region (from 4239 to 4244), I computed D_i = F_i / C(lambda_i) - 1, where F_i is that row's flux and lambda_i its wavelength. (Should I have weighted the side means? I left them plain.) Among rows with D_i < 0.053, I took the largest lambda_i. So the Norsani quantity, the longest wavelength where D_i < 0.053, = 4239.39 A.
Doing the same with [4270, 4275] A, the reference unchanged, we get 4274.68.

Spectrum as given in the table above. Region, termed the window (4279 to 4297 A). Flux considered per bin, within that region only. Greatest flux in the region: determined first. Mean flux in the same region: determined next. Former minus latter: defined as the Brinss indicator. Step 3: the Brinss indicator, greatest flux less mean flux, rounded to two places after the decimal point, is 0.19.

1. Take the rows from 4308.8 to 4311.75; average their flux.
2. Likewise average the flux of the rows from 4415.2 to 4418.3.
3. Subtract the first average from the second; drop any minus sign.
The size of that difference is 1.2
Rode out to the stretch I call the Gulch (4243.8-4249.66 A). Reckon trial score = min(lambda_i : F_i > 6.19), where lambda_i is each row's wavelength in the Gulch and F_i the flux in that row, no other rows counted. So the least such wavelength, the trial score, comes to 4244.28 A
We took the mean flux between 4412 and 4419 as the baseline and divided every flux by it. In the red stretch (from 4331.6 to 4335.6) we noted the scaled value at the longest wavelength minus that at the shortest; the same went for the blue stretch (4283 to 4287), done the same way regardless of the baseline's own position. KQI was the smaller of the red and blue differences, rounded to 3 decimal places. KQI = -0.063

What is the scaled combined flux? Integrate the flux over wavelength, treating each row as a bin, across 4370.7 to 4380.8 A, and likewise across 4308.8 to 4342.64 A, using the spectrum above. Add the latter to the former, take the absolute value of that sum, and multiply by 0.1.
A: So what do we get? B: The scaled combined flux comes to 27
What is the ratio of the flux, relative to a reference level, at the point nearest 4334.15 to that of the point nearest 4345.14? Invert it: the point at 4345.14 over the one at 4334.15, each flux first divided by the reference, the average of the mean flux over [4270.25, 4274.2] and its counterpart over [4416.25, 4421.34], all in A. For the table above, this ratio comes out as 0.93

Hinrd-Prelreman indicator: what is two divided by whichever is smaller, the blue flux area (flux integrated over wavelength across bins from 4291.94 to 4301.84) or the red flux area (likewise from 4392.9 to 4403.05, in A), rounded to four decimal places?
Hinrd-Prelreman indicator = 0.0345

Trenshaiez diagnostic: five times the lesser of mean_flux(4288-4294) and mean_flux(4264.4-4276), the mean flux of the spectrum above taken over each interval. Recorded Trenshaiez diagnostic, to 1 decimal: 30.8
